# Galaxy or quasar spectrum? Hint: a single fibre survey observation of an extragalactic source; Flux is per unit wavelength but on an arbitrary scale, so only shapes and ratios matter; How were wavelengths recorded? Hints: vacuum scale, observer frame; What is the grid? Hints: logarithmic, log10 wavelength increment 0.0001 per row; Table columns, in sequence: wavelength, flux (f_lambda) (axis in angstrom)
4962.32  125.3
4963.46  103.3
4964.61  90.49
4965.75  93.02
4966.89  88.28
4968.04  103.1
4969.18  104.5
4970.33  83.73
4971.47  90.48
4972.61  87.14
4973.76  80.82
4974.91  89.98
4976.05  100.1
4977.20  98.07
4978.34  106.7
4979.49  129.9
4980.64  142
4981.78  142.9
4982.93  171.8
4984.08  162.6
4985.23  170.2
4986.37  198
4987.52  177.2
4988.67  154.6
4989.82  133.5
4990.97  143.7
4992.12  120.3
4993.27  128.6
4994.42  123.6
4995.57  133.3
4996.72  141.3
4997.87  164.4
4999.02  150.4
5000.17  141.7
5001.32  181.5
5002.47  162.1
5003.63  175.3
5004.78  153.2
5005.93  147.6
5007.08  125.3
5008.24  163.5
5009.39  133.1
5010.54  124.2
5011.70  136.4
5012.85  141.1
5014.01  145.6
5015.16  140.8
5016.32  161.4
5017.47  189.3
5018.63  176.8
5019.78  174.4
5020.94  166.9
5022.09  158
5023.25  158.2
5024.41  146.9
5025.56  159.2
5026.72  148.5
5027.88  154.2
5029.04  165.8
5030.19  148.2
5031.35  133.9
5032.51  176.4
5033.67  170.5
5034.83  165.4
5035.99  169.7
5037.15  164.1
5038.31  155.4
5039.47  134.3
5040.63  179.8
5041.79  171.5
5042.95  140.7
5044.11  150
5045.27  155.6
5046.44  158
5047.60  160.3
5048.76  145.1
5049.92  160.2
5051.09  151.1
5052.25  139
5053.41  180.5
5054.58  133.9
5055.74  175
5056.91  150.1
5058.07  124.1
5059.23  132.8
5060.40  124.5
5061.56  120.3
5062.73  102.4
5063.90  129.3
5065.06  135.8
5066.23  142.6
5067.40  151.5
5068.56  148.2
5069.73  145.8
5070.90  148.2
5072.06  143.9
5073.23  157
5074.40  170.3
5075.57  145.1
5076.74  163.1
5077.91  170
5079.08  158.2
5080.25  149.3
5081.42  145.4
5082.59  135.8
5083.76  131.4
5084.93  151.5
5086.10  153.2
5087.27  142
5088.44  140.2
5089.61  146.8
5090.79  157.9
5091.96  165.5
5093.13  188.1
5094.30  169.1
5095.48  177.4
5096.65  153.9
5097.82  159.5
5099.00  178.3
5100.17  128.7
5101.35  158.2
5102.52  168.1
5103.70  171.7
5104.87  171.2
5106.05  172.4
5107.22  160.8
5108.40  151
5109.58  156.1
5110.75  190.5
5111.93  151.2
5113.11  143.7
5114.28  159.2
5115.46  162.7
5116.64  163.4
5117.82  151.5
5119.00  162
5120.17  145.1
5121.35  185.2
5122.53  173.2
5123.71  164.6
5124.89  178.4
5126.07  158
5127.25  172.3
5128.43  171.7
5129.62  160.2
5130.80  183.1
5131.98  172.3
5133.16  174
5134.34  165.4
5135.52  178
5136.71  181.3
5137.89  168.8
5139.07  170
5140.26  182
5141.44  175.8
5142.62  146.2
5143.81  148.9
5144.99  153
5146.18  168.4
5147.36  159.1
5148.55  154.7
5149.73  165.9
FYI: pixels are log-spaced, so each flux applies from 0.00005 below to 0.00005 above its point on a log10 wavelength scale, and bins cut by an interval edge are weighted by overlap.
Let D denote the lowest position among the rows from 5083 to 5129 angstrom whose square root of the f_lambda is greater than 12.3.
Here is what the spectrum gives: 5084.93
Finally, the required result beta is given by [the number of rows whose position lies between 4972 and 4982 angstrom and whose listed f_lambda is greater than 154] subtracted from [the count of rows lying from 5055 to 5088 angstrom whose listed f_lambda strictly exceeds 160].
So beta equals 4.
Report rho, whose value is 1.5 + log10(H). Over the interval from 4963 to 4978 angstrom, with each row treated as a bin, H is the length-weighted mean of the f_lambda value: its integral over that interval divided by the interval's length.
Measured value 3.47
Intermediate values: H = 93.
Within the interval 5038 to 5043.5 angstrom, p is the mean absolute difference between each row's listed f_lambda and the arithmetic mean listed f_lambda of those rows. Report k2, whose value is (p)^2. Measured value 239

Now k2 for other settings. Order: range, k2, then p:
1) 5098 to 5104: 197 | 14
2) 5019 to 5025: 61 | 8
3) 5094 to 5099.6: 77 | 9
